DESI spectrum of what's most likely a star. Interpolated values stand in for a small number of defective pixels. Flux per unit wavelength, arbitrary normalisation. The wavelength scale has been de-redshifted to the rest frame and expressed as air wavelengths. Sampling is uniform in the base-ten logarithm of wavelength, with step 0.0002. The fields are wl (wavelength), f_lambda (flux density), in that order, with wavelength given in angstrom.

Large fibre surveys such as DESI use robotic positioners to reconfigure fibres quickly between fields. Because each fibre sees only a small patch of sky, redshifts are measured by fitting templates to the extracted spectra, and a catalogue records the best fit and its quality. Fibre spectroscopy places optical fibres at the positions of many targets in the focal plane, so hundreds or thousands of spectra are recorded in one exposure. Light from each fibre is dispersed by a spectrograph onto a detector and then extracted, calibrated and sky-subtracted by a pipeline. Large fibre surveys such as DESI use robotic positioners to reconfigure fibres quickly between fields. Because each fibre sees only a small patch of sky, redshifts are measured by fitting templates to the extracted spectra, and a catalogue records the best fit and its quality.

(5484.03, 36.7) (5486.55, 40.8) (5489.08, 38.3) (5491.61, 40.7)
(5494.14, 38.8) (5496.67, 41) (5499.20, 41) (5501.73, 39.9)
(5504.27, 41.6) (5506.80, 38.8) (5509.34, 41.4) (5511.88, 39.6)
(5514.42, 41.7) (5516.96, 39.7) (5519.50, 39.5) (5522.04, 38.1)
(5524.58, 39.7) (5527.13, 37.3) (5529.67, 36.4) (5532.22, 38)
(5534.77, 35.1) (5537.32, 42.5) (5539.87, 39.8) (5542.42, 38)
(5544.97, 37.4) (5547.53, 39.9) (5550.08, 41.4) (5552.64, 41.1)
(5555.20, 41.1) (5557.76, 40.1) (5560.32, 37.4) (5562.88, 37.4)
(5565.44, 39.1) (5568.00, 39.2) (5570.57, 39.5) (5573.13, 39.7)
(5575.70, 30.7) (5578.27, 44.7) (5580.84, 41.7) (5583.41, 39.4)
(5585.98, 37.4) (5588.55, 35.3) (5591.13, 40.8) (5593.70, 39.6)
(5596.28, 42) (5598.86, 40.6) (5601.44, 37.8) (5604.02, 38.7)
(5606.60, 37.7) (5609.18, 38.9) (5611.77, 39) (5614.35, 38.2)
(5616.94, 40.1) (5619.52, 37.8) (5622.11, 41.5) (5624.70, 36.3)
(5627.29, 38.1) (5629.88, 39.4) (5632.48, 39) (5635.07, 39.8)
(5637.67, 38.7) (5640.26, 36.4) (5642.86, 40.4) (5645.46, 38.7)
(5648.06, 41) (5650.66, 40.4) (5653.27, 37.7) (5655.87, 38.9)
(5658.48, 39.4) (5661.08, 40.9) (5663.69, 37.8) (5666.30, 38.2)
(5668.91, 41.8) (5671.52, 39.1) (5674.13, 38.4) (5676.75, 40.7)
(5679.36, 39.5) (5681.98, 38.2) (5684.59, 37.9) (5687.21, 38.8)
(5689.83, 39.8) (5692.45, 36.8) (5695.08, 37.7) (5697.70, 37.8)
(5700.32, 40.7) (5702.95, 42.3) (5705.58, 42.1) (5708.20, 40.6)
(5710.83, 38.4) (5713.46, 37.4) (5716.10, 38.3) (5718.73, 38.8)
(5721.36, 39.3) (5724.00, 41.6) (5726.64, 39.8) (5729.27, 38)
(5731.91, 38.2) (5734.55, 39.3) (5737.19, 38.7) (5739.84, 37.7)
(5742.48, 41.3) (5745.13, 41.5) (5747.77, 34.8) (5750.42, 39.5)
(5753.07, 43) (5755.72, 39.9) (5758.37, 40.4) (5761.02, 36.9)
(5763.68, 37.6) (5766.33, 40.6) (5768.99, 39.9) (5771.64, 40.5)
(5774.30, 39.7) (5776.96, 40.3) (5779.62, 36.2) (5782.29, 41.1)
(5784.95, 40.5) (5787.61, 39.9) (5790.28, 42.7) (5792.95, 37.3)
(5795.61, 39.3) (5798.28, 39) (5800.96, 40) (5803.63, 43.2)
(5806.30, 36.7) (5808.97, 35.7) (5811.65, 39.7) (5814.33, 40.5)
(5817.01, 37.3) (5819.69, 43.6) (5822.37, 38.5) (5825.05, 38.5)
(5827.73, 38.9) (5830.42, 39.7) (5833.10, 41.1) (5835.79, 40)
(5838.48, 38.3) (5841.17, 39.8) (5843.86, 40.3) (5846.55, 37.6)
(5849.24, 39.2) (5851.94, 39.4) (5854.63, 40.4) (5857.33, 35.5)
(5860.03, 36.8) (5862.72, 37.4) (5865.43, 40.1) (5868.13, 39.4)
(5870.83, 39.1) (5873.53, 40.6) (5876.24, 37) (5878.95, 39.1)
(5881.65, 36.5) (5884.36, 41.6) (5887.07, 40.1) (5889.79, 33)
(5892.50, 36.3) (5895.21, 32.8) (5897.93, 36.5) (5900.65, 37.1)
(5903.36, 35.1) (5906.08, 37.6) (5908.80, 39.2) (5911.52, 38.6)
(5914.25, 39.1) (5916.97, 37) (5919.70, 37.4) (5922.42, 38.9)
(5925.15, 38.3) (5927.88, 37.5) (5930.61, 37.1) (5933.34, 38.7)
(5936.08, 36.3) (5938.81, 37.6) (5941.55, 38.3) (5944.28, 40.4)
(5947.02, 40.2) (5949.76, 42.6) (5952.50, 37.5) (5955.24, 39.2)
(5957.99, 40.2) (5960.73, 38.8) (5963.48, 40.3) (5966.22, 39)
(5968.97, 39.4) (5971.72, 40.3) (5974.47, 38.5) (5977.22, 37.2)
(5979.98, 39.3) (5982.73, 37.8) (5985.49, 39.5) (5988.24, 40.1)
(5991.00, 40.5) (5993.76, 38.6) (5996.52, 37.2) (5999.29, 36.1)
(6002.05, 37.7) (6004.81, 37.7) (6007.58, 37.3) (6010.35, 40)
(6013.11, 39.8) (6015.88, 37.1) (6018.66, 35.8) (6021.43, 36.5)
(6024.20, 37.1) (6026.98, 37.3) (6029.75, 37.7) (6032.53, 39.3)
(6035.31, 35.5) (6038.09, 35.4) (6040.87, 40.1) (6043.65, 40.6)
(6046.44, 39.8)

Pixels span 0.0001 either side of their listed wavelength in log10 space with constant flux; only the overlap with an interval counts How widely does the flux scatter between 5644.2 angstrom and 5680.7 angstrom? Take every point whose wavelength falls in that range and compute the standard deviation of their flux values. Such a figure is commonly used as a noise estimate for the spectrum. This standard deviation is 1.3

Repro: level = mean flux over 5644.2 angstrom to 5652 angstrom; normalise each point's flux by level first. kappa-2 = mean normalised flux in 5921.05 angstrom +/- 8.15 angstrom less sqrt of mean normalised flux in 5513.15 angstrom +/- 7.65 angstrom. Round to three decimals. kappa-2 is -0.051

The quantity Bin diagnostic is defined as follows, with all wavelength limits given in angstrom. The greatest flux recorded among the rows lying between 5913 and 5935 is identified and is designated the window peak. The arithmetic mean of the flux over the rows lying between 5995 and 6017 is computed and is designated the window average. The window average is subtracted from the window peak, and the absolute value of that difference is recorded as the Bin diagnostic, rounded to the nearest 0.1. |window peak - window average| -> 1.2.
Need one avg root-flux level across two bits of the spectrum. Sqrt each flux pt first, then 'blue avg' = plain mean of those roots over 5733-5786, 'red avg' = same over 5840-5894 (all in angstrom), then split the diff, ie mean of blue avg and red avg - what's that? 6.24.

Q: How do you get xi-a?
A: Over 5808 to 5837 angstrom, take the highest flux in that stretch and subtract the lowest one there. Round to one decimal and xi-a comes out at 7.9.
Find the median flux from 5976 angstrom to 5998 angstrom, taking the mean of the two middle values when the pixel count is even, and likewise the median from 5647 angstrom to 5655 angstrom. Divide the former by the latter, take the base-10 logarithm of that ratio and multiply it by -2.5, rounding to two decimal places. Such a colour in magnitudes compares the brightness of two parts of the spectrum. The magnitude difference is 0.04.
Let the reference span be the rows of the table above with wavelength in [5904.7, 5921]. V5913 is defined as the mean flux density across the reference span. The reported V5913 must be 38.1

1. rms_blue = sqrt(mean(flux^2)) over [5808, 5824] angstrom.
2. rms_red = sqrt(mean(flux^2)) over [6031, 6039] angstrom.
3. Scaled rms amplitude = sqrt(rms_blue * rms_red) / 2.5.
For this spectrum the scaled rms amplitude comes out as 15.2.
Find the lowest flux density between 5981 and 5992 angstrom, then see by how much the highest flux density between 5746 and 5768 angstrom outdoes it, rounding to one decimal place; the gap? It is 5.2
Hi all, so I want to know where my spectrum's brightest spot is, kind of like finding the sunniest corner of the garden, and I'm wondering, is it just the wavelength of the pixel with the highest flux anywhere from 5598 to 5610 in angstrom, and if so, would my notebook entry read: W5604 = 5598.86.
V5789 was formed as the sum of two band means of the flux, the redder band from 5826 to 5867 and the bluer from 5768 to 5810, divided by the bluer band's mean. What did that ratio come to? 1.99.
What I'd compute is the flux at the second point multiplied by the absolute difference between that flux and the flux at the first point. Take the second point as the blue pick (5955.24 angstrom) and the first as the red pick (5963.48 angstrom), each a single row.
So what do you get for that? 43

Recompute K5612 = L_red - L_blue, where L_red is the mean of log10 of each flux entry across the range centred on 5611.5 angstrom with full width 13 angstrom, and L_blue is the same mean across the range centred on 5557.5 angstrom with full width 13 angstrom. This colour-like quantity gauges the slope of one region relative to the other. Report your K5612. -0.007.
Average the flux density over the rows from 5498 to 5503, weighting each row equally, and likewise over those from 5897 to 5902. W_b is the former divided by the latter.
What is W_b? 1.099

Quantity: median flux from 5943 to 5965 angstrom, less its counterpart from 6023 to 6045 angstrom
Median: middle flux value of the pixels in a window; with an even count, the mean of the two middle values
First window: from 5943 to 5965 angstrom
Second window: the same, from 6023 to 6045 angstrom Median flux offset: 2.7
